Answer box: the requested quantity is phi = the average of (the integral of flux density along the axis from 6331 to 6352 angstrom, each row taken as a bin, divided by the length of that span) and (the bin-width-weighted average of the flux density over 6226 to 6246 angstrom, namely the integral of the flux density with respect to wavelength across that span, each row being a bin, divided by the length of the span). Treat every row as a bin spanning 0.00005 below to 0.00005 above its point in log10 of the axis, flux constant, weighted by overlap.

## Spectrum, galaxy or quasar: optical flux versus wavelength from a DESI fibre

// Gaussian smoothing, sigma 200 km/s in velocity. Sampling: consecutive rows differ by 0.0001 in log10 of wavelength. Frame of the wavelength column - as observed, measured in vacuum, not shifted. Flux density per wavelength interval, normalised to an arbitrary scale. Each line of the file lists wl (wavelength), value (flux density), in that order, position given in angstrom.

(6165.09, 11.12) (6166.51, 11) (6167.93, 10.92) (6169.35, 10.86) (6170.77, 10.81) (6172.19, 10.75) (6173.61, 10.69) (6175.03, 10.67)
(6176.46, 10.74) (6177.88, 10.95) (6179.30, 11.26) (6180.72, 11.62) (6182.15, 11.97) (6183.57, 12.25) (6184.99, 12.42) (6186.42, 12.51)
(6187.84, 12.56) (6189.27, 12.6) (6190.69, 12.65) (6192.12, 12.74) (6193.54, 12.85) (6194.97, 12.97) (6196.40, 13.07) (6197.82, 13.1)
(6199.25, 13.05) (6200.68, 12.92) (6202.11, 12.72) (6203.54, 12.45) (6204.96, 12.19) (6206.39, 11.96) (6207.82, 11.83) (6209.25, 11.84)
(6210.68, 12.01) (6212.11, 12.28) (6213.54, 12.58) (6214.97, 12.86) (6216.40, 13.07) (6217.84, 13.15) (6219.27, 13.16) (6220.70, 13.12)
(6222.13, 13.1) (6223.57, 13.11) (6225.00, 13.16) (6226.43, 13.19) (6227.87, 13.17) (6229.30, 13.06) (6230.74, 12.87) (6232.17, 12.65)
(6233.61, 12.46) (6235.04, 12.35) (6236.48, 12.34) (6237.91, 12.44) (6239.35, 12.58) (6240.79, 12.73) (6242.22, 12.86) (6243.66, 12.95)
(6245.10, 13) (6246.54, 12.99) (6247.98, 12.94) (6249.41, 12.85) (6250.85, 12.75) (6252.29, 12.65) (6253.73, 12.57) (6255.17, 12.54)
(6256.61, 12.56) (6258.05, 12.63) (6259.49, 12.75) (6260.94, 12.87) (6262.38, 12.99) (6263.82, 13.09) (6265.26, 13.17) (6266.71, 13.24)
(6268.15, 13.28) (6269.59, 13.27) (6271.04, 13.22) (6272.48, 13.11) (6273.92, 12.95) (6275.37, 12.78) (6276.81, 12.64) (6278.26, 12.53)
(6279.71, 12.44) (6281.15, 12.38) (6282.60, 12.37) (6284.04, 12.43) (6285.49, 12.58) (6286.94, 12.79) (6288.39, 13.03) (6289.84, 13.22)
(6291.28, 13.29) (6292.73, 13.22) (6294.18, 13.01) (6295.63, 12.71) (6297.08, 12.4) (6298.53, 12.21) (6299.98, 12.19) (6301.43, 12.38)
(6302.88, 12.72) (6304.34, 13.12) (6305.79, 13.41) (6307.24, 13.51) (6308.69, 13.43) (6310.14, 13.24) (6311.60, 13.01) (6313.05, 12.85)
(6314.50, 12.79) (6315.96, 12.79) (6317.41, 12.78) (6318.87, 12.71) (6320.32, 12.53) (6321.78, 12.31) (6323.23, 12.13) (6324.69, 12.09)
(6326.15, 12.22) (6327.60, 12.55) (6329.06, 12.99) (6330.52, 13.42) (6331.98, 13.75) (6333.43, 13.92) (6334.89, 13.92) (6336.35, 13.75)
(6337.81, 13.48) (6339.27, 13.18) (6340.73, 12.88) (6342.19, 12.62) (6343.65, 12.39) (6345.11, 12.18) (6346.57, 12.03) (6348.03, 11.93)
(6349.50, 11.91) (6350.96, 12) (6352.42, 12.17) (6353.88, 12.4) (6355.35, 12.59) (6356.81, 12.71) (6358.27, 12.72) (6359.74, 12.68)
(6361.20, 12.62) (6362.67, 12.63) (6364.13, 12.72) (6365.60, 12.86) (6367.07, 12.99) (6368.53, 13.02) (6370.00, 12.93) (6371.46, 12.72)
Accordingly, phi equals 12.8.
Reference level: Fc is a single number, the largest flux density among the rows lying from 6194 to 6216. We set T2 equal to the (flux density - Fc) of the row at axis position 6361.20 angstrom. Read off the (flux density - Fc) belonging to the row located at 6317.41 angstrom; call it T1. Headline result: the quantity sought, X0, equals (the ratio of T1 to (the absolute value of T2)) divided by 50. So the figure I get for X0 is -0.013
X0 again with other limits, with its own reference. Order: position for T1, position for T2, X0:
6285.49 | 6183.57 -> -0.012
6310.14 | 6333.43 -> 0.003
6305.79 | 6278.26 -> 0.011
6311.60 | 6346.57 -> -0.002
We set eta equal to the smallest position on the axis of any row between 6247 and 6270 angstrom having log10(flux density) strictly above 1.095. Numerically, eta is 6247.98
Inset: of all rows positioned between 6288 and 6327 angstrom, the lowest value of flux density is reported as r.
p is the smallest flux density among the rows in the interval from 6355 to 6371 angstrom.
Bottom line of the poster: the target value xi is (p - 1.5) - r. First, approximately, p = 12.59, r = 12.09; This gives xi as -1.00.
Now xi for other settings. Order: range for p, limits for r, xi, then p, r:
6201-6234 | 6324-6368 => -1.58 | 11.83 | 11.91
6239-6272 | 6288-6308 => -1.15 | 12.54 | 12.19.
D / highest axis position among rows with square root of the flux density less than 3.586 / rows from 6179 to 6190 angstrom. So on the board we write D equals 6189.27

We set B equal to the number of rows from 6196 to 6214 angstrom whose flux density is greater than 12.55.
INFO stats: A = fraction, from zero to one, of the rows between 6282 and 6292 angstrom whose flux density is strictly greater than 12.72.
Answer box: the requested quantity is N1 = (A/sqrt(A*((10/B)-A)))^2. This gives 0.5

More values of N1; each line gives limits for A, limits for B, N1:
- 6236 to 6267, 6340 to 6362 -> 0.8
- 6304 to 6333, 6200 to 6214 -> 0.2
